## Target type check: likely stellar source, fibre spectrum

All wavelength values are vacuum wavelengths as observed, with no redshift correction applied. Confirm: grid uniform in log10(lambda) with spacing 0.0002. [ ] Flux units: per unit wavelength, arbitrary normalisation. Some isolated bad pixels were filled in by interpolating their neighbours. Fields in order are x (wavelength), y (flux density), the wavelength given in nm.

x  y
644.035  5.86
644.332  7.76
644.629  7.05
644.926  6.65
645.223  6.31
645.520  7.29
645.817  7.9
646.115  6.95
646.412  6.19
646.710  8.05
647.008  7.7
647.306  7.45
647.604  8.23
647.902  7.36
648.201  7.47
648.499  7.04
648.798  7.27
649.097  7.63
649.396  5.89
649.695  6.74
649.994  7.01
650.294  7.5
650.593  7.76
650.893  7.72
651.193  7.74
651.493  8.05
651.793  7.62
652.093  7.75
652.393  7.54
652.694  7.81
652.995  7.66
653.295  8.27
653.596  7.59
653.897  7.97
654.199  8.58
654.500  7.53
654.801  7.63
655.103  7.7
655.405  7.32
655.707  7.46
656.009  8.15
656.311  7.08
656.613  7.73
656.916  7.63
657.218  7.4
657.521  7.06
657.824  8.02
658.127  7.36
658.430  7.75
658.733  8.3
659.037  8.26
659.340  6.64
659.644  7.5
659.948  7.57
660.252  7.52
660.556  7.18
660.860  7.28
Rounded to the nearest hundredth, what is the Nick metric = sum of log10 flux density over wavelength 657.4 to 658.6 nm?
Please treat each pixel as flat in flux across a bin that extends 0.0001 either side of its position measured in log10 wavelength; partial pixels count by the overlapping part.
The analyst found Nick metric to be 3.51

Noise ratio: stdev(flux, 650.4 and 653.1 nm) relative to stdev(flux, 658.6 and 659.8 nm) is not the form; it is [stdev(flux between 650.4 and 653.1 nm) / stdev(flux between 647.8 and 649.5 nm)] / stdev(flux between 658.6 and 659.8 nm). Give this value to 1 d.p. 0.3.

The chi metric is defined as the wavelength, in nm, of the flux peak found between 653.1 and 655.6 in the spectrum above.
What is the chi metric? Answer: 654.199 nm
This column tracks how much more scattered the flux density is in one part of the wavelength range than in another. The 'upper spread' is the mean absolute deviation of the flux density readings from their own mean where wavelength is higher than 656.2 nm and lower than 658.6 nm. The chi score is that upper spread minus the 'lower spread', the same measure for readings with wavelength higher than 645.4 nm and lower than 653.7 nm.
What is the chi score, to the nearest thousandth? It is -0.115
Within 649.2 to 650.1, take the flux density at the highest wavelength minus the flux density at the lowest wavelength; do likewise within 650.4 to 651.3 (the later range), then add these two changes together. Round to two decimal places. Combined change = 1.10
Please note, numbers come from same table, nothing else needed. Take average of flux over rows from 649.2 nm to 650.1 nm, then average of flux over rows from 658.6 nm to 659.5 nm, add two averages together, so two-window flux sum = 14.3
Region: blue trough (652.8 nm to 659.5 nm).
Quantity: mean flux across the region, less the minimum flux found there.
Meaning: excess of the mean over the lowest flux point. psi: 1.05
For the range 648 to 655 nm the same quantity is 1.67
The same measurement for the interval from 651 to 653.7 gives 0.24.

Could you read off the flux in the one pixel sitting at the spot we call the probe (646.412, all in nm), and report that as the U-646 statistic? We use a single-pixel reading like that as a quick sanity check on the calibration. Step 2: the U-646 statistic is 6.19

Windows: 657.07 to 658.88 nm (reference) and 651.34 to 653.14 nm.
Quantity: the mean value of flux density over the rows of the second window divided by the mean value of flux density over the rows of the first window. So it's 1.01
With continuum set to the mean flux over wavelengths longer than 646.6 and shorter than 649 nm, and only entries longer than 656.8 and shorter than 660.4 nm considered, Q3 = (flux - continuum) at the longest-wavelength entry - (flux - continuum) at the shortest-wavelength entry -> -0.1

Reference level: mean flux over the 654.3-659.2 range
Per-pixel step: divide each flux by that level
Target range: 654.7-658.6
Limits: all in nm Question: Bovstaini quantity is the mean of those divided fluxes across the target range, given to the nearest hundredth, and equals 0.99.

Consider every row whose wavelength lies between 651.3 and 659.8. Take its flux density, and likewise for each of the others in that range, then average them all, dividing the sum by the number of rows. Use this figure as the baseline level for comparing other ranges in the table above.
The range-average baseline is 7.69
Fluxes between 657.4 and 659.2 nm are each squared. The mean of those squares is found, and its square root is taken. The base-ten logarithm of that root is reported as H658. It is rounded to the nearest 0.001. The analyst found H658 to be 0.892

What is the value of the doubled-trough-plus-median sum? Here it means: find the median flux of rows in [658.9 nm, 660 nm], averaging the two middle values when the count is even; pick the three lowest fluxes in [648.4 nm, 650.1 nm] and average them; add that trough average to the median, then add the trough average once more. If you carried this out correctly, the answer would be 20.6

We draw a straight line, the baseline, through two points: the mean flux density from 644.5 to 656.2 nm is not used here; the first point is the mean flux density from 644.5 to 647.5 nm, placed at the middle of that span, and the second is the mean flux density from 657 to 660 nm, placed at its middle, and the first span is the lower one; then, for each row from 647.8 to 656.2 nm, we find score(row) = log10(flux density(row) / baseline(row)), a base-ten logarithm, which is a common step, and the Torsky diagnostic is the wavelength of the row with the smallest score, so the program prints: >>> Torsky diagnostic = 649.396 nm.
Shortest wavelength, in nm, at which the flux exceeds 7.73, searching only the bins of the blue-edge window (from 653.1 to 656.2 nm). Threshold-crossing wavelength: 653.295 nm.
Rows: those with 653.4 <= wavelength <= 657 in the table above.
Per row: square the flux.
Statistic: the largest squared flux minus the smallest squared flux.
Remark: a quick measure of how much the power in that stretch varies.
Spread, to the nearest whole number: 23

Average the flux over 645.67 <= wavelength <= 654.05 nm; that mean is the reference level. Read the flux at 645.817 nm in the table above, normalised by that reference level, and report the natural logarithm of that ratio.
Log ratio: 0.05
